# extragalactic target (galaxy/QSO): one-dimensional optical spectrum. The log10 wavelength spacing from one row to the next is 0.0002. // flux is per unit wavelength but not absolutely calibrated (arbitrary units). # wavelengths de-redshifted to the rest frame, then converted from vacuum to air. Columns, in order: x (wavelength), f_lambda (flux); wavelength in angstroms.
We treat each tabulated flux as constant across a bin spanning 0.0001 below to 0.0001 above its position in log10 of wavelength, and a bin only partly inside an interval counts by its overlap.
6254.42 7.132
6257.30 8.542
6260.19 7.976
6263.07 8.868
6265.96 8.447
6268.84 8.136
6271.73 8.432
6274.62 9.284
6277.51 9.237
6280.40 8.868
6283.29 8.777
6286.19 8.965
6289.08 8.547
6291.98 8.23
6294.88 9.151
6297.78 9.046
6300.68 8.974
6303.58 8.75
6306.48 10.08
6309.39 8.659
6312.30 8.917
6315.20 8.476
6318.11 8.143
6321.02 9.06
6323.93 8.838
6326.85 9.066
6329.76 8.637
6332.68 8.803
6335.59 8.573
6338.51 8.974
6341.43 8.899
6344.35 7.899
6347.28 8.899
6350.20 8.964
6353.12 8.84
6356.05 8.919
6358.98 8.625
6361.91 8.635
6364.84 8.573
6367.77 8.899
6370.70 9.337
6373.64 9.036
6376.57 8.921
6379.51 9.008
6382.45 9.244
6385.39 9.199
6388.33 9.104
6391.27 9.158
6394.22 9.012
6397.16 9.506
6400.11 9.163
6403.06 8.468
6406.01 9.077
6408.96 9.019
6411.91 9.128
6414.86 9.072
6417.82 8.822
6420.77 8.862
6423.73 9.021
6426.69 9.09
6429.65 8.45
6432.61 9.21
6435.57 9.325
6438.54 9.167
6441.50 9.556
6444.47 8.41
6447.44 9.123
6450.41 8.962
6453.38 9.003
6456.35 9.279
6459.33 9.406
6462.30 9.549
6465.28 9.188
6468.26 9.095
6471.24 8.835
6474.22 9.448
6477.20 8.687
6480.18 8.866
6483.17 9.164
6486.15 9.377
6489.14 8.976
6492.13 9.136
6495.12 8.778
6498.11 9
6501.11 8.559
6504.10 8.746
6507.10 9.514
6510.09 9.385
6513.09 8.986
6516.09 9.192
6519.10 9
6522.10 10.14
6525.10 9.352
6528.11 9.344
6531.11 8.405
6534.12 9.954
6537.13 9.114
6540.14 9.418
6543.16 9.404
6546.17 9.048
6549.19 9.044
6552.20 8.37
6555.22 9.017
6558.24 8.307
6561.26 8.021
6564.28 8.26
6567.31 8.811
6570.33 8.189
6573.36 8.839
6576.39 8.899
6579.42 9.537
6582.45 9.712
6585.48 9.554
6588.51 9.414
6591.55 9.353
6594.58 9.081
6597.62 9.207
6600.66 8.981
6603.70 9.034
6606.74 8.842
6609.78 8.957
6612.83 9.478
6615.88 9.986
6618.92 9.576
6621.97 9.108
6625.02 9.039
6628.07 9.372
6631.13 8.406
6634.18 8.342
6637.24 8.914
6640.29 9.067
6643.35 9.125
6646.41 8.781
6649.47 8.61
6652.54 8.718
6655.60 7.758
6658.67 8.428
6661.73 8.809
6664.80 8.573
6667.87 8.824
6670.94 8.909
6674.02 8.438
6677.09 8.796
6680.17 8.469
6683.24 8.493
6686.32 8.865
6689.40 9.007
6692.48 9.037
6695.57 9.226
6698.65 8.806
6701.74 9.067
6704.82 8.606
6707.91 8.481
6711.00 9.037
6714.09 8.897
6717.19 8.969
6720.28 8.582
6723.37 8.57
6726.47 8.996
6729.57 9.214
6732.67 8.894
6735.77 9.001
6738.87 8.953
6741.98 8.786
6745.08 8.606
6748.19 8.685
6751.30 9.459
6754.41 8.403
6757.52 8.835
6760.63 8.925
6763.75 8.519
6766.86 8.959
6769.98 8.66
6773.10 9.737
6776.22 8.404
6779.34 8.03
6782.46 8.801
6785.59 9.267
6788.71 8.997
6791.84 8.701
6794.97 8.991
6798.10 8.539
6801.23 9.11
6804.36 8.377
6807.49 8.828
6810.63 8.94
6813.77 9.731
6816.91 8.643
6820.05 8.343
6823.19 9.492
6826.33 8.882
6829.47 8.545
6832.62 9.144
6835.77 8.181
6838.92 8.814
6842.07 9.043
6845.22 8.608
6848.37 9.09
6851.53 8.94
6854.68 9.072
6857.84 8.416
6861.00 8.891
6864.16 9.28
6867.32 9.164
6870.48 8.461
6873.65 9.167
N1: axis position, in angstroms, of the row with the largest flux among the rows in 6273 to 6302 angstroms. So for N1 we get 6274.62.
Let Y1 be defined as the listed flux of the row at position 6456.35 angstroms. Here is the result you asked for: 9.279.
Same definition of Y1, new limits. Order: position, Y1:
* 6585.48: 9.554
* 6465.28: 9.188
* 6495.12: 8.778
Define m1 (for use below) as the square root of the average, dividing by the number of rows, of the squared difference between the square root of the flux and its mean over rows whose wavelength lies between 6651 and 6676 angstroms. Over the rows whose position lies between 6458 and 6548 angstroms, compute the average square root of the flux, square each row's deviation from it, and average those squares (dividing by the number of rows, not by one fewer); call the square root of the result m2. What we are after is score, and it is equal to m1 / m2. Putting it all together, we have 0.98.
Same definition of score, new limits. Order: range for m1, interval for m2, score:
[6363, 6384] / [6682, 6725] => 0.98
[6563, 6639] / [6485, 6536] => 1.05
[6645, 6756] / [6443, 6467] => 0.94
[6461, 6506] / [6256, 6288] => 0.68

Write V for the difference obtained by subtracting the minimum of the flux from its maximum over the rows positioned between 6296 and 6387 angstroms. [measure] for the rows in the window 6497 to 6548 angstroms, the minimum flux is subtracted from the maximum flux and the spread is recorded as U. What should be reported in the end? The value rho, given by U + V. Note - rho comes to 3.9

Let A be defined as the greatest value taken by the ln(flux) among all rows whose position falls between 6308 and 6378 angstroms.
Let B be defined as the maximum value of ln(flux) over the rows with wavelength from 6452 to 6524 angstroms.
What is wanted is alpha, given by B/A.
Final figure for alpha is 1.04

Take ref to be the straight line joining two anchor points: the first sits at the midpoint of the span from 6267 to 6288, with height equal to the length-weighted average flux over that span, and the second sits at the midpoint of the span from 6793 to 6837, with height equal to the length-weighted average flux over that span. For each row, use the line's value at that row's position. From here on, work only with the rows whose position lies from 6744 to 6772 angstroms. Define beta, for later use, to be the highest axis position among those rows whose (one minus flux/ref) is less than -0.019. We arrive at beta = 6751.30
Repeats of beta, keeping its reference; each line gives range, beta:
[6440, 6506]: 6498.11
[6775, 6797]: 6785.59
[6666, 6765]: 6751.30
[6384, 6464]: 6462.30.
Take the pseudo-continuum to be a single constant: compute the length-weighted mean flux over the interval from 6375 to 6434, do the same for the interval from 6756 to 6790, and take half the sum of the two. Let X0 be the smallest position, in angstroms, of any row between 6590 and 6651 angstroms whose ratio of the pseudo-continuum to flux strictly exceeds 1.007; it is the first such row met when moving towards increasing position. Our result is 6606.74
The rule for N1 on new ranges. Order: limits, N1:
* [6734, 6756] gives 6751.30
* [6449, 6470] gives 6462.30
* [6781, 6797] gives 6785.59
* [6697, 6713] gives 6701.74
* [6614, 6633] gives 6615.88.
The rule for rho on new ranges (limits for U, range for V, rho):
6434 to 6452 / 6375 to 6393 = 1.5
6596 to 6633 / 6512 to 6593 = 3.7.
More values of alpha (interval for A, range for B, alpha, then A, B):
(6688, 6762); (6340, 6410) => 1.00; 2.25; 2.252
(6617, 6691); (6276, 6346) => 1.02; 2.26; 2.311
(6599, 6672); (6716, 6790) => 0.99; 2.30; 2.276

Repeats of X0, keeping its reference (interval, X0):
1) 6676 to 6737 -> 6677.09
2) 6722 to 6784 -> 6723.37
